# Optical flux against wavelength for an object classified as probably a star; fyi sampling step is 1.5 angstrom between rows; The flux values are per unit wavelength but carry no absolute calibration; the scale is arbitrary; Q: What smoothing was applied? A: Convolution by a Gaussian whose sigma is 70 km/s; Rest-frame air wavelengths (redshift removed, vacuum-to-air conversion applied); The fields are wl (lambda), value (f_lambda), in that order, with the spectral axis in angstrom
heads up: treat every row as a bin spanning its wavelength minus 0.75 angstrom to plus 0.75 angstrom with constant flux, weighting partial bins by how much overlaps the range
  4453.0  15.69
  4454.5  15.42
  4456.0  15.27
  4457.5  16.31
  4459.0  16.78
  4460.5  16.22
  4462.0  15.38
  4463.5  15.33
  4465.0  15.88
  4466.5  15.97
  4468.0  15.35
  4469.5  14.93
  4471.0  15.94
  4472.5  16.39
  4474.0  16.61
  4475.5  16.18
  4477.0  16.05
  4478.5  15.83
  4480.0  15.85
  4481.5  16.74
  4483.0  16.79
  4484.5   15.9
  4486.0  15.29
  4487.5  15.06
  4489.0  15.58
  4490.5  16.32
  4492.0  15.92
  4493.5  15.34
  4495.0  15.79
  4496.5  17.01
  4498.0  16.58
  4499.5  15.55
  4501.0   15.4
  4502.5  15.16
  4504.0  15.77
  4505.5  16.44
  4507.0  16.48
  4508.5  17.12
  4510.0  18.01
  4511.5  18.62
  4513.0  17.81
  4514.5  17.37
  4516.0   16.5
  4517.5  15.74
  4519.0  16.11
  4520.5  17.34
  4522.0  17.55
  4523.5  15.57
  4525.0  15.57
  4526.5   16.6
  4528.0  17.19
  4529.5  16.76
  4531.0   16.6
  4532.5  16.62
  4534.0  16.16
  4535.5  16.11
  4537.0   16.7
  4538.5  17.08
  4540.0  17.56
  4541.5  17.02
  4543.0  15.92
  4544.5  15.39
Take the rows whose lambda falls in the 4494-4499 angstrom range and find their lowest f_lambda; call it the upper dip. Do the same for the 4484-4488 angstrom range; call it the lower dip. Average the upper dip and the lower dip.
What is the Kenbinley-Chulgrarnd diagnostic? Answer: 15.4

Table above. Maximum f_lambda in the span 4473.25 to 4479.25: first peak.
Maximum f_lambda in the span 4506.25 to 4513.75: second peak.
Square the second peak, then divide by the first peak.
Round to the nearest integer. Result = 21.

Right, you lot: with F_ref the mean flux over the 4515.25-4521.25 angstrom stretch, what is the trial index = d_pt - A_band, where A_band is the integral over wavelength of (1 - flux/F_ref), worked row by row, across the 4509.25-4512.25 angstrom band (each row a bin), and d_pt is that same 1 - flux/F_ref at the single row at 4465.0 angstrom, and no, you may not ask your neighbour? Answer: 0.38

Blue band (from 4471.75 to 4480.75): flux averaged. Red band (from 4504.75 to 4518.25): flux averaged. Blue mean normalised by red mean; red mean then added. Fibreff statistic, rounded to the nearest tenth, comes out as 18.1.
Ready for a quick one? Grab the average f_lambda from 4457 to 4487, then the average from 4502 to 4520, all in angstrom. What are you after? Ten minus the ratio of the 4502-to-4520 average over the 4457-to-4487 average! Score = 8.95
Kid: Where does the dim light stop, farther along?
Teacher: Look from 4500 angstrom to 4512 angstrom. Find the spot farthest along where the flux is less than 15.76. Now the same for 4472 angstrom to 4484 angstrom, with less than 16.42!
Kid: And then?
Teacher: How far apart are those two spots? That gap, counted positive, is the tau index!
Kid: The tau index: 22.5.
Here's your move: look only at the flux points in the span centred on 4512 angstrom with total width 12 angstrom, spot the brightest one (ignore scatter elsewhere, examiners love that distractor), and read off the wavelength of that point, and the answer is 4511.5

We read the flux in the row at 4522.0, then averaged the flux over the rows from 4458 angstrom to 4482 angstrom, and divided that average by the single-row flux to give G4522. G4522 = 0.91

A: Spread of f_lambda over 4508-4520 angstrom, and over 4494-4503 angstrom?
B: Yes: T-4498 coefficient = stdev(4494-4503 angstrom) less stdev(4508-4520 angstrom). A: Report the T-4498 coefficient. -0.27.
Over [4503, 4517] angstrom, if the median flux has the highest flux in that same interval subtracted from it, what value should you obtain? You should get -1.5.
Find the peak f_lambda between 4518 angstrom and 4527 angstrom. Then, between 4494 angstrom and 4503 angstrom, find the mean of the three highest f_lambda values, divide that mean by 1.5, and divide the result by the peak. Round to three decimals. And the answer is 0.625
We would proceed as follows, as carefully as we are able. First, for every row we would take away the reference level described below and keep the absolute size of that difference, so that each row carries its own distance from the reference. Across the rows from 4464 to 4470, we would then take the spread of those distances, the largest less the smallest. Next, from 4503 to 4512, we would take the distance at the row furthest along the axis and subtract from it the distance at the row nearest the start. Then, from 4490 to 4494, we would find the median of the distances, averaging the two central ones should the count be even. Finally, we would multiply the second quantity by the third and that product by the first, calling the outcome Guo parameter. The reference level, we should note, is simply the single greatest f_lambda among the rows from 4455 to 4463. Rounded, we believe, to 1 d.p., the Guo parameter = 0.7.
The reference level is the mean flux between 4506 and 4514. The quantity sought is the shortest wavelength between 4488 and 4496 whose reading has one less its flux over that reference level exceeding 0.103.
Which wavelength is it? 4489.0 angstrom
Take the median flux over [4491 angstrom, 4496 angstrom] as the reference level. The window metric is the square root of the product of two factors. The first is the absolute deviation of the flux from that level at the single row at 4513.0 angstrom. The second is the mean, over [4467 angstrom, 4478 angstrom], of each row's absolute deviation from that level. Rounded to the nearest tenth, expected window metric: 1.0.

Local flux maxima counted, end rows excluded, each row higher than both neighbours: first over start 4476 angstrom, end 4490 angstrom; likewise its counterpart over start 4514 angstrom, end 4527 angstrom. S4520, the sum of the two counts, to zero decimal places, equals 2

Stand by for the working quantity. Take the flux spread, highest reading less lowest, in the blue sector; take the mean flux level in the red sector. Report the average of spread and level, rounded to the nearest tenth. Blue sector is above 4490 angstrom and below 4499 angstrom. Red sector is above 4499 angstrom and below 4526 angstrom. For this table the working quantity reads 9.1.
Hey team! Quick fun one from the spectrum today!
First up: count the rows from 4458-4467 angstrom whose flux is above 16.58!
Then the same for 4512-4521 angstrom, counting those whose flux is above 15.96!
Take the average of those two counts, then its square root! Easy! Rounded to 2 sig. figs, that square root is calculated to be 1.7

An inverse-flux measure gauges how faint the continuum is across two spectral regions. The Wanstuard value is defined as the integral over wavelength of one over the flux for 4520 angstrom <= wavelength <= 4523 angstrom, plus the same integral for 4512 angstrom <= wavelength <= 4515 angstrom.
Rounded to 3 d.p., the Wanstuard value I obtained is 0.343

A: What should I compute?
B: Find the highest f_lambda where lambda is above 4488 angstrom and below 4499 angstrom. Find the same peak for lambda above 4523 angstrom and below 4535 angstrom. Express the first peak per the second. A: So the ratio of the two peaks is 0.99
